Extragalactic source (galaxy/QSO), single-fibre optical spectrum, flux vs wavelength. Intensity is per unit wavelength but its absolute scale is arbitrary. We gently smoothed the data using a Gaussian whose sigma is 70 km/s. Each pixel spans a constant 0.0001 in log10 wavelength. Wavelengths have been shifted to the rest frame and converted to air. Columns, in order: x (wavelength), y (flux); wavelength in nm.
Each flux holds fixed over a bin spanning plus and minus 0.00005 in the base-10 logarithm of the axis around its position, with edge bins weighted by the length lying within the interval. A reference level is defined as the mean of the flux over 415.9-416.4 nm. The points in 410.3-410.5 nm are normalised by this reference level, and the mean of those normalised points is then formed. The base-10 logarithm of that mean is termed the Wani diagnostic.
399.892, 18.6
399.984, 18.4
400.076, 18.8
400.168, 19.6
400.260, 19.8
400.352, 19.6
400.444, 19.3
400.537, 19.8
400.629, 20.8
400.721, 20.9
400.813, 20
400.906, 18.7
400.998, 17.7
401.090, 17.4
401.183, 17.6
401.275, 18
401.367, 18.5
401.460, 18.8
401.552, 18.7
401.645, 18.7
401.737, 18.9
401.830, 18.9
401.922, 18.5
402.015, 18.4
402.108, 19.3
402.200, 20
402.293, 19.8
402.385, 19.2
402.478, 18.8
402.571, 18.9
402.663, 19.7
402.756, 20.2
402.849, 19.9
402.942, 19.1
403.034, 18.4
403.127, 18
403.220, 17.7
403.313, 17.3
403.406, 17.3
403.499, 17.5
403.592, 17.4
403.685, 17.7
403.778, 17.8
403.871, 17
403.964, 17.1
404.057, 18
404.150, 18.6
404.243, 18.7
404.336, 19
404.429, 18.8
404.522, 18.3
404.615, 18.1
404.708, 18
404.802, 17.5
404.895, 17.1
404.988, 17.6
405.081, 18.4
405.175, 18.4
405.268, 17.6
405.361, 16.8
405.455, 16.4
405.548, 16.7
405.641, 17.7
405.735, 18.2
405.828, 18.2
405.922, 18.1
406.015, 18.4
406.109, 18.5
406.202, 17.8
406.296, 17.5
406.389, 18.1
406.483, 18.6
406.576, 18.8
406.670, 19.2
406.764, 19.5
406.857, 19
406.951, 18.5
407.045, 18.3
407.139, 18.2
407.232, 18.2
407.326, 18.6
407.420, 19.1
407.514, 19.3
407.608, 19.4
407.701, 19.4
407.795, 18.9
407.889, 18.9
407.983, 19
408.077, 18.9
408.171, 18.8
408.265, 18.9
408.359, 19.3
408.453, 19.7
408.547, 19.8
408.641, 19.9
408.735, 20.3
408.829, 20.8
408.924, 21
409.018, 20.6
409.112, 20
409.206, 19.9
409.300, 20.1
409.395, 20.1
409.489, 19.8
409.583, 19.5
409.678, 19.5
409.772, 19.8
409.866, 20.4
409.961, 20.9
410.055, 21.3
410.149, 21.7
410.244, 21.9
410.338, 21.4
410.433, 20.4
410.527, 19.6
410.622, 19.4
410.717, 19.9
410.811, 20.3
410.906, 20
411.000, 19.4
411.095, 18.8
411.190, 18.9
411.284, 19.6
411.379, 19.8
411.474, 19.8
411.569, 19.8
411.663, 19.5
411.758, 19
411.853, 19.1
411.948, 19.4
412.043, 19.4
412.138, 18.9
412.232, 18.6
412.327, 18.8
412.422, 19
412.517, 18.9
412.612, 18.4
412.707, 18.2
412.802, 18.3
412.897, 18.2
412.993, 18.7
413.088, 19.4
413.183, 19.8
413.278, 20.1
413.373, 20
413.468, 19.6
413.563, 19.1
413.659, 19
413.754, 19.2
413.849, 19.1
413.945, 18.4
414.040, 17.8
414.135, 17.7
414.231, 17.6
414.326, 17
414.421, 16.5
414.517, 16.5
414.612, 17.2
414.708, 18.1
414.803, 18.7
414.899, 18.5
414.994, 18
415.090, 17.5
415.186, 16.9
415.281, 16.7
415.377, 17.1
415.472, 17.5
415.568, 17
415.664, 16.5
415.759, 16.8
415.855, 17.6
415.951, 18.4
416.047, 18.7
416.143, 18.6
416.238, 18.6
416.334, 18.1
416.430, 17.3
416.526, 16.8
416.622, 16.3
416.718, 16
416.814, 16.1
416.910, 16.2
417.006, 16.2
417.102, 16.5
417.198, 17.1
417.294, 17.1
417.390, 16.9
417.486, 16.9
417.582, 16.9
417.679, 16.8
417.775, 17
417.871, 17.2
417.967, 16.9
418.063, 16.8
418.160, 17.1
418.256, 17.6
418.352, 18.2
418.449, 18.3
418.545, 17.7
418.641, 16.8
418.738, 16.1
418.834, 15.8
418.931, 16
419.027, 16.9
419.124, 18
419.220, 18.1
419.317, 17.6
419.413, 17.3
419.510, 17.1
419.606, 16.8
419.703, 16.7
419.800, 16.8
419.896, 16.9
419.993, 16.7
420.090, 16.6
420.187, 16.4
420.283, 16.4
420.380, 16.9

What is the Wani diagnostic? 0.05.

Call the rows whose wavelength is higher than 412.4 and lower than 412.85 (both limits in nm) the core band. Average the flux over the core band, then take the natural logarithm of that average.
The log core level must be 2.92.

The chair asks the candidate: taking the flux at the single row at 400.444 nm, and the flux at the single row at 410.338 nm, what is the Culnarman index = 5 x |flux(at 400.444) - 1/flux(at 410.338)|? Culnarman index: 96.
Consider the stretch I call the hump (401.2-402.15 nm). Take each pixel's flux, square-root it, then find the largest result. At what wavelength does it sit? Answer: 402.108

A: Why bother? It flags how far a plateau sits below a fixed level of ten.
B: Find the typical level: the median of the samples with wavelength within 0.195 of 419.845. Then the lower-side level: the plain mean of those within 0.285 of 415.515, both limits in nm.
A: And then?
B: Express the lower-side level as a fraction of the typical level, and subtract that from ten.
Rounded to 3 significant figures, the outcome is 8.99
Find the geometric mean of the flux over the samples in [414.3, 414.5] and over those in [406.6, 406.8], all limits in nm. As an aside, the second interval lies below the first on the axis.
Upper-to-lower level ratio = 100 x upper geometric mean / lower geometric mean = 87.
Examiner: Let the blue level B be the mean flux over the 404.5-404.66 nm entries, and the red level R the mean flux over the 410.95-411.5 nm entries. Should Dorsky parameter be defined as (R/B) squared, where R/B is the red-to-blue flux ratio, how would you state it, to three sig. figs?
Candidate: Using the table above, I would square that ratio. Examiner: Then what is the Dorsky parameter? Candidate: 1.13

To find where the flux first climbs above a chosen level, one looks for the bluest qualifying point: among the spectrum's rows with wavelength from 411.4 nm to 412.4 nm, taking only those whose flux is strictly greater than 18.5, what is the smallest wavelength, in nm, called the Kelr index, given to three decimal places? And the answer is 411.474 nm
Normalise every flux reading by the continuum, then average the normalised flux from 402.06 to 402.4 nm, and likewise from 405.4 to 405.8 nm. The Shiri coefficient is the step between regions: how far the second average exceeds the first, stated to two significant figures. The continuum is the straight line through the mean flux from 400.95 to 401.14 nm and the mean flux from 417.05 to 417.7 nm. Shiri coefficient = -0.13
